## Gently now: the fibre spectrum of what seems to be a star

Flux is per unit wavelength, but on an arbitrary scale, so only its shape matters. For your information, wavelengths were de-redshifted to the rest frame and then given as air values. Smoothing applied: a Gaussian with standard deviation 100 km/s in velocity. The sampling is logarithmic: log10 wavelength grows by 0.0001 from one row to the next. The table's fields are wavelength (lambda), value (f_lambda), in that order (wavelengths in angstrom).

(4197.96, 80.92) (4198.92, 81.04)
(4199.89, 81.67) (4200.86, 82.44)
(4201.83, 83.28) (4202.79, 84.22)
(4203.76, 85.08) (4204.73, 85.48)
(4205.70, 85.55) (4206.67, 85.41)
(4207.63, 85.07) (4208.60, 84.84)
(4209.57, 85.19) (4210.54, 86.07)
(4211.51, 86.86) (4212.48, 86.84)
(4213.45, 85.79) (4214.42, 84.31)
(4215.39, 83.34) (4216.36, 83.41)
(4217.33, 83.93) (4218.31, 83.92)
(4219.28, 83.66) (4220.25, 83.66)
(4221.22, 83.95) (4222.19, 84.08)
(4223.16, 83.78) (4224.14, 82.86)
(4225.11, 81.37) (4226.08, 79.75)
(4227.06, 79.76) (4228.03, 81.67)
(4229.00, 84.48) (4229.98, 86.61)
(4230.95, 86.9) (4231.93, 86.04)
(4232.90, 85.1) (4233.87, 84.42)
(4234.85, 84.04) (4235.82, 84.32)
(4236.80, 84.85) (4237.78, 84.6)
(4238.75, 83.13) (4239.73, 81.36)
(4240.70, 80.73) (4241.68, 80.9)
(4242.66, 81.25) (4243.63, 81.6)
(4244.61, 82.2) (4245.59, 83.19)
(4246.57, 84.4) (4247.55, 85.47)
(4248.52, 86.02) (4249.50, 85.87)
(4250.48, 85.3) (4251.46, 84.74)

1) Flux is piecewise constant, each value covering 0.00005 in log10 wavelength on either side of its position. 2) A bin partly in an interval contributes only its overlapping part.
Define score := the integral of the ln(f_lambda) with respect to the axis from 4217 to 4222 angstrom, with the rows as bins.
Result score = 22.1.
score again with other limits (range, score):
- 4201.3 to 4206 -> 20.9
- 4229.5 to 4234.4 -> 21.8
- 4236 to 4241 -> 22.1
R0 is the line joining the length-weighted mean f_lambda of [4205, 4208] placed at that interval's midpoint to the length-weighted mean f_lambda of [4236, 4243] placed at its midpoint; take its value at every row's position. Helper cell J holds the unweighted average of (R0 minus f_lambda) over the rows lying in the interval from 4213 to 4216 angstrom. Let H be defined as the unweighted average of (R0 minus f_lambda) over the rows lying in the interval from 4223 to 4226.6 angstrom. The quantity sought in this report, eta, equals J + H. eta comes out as 2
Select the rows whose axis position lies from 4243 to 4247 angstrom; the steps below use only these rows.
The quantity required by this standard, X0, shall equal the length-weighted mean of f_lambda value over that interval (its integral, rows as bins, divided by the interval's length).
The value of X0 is 82.8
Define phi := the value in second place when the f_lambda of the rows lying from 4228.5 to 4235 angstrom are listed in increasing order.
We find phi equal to 84.42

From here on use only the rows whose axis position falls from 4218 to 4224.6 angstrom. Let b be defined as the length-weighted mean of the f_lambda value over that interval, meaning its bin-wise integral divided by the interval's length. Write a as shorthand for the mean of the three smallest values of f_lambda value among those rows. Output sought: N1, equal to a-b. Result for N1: -0.33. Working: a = 83.4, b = 83.7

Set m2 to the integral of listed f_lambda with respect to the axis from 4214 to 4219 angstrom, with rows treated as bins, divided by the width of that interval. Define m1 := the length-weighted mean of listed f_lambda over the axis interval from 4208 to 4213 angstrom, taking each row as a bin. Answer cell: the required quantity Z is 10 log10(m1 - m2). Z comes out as 3.4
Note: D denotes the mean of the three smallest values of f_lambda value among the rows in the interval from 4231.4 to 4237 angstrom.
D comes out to 84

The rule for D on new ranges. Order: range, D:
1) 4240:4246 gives 81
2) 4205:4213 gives 85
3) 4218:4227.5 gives 80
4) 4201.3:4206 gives 84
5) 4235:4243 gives 81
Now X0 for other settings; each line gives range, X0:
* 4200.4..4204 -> 83.7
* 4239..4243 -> 81.1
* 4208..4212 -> 85.7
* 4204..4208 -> 85.4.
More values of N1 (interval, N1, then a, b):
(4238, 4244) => -0.79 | 81.0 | 81.8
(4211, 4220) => -1.15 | 83.5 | 84.6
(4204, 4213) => -0.66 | 85.0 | 85.7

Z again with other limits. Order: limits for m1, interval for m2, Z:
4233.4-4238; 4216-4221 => -2.3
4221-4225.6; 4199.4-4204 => -17.3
